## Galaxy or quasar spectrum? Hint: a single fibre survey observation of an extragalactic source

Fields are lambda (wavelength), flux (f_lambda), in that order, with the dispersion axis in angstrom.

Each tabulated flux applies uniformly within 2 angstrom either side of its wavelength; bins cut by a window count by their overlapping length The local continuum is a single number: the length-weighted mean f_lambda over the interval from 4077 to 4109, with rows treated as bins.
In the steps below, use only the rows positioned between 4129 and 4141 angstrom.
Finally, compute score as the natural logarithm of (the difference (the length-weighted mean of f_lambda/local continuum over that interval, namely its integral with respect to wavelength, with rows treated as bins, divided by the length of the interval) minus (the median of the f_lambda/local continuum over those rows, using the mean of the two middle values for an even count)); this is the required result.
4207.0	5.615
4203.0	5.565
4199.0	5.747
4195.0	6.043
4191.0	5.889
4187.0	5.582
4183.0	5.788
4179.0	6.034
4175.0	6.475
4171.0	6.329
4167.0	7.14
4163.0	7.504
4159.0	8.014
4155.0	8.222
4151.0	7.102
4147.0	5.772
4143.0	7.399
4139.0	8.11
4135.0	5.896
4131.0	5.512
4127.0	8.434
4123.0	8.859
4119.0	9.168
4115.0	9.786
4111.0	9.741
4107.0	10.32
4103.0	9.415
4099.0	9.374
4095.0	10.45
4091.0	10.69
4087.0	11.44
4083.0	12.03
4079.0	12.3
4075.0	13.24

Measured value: -2.9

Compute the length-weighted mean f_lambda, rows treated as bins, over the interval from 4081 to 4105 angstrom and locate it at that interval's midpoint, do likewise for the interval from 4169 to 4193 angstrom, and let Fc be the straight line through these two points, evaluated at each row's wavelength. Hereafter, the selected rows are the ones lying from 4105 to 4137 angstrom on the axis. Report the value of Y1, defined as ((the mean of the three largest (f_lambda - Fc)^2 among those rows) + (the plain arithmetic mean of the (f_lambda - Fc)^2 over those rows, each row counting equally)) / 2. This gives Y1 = 3.69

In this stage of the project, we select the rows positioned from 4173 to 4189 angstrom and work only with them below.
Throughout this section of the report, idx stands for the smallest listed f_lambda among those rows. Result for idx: 5.582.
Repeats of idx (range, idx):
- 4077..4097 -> 10.45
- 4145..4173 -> 5.772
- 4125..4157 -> 5.512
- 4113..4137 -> 5.512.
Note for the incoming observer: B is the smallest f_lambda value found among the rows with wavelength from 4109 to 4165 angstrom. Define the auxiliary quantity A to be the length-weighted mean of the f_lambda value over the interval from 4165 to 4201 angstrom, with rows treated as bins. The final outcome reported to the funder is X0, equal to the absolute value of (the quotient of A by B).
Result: 1.11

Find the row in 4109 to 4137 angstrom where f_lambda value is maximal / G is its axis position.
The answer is 4115.0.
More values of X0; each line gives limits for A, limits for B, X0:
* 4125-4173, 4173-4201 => 1.28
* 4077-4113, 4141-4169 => 1.84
